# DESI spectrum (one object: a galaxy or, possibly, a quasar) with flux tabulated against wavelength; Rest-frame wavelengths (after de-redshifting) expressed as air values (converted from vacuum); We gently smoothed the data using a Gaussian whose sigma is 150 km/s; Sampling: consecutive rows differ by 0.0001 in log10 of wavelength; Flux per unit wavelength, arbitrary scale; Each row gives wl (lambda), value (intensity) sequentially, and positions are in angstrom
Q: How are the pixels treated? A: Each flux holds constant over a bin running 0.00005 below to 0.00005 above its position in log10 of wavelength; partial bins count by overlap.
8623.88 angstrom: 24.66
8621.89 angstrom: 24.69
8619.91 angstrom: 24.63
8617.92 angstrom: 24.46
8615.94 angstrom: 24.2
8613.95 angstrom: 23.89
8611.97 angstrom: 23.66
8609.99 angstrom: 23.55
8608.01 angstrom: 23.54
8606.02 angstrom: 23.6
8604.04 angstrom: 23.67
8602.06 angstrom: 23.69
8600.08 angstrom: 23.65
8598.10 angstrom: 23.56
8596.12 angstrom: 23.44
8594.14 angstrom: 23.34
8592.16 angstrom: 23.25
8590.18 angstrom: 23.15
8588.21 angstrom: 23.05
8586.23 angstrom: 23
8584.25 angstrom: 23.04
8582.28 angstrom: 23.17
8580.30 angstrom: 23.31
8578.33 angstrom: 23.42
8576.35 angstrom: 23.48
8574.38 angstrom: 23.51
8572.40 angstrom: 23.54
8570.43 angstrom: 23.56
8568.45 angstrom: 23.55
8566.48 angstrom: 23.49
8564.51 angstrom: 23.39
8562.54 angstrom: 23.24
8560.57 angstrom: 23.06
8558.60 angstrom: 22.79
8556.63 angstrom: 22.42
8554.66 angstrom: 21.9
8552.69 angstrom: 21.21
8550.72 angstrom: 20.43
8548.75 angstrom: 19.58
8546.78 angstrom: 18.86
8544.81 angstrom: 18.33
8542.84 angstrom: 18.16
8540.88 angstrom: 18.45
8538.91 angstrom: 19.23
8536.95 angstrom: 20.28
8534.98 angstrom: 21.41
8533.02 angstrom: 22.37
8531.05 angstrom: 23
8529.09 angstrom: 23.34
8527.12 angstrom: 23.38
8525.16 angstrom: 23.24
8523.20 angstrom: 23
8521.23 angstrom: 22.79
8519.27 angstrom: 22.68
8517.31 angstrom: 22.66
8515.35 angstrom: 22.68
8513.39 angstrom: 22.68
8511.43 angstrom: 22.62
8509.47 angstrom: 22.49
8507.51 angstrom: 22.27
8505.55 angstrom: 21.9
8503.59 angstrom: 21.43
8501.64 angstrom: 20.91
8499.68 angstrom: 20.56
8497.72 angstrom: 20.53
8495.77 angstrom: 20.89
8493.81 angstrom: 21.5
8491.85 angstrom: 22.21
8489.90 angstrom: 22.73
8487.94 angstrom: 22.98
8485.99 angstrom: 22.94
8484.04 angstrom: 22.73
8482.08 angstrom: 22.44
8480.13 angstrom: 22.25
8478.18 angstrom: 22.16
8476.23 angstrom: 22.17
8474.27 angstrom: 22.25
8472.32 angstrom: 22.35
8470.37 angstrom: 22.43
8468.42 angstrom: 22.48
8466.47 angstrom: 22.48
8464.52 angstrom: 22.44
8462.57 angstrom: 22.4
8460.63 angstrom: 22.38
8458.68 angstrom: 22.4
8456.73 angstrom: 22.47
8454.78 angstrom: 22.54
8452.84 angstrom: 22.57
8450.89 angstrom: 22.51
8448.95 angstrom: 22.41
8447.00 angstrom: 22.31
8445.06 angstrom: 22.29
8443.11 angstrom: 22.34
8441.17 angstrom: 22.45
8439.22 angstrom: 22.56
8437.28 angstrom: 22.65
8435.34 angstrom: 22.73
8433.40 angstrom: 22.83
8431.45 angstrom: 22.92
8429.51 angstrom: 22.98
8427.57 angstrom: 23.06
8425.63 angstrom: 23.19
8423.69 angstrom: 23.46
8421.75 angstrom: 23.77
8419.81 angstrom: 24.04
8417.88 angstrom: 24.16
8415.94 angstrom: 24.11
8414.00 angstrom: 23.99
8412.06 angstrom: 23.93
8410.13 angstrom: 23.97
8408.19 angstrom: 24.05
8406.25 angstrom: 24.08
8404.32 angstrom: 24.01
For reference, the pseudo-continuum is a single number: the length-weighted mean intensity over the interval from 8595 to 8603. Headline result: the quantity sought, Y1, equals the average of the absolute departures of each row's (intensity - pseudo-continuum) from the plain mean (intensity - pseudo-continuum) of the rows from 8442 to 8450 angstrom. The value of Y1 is 0.04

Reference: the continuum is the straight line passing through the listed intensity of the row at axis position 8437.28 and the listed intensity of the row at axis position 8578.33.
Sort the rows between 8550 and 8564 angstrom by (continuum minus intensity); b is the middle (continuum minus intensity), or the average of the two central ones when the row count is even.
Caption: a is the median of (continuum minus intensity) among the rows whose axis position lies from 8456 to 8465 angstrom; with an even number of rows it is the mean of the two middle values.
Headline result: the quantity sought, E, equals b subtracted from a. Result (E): -0.5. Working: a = 0.37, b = 0.9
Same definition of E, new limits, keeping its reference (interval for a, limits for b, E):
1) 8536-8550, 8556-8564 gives 4.0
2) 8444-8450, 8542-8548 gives -4.5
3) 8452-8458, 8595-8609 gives 0.2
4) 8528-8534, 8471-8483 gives -0.5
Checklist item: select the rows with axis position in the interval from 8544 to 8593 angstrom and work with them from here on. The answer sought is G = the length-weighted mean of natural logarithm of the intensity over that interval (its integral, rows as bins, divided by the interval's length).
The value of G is 3.110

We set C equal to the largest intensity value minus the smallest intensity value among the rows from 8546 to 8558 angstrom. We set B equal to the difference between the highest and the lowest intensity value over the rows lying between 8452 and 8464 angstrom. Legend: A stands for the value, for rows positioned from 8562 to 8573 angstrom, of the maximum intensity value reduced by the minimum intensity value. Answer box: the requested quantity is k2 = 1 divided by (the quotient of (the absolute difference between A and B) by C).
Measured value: 27.4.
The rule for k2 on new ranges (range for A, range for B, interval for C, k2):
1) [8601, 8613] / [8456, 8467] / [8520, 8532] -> 11.8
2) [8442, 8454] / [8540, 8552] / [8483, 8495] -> 0.7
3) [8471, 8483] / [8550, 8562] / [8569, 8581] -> 0.1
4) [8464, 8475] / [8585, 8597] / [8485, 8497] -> 10.0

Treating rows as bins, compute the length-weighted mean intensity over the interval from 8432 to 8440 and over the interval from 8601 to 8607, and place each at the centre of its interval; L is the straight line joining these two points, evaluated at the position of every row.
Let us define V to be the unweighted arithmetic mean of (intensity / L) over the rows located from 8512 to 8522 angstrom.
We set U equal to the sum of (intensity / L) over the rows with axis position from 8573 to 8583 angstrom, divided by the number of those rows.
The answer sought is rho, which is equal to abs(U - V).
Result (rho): 0.014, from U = 0.99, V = 0.98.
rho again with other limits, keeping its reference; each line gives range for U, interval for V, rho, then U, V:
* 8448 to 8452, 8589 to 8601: 0.005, 0.99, 0.99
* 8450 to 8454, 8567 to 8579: 0.012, 0.99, 1.00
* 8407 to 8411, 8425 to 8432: 0.048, 1.06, 1.02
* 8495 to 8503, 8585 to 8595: 0.083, 0.90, 0.98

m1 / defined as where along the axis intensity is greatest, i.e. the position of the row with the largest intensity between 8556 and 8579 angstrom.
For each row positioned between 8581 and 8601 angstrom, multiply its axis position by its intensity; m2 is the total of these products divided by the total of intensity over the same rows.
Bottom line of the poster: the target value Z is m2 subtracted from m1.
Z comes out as -20.8 angstrom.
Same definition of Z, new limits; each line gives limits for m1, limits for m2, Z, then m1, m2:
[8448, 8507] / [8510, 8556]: -44.3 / 8487.94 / 8532.3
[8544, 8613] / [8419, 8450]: 167.9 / 8602.06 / 8434.2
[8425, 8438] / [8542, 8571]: -131.7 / 8425.63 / 8557.4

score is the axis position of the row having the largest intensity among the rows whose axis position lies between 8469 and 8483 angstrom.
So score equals 8482.08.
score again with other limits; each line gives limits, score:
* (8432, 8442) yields 8433.40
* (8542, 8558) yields 8556.63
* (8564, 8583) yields 8570.43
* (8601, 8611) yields 8602.06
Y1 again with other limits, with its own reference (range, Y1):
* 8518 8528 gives 0.23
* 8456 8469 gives 0.04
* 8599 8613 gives 0.05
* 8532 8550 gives 1.15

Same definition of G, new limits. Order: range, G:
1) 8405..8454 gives 3.143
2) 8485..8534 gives 3.104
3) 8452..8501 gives 3.100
